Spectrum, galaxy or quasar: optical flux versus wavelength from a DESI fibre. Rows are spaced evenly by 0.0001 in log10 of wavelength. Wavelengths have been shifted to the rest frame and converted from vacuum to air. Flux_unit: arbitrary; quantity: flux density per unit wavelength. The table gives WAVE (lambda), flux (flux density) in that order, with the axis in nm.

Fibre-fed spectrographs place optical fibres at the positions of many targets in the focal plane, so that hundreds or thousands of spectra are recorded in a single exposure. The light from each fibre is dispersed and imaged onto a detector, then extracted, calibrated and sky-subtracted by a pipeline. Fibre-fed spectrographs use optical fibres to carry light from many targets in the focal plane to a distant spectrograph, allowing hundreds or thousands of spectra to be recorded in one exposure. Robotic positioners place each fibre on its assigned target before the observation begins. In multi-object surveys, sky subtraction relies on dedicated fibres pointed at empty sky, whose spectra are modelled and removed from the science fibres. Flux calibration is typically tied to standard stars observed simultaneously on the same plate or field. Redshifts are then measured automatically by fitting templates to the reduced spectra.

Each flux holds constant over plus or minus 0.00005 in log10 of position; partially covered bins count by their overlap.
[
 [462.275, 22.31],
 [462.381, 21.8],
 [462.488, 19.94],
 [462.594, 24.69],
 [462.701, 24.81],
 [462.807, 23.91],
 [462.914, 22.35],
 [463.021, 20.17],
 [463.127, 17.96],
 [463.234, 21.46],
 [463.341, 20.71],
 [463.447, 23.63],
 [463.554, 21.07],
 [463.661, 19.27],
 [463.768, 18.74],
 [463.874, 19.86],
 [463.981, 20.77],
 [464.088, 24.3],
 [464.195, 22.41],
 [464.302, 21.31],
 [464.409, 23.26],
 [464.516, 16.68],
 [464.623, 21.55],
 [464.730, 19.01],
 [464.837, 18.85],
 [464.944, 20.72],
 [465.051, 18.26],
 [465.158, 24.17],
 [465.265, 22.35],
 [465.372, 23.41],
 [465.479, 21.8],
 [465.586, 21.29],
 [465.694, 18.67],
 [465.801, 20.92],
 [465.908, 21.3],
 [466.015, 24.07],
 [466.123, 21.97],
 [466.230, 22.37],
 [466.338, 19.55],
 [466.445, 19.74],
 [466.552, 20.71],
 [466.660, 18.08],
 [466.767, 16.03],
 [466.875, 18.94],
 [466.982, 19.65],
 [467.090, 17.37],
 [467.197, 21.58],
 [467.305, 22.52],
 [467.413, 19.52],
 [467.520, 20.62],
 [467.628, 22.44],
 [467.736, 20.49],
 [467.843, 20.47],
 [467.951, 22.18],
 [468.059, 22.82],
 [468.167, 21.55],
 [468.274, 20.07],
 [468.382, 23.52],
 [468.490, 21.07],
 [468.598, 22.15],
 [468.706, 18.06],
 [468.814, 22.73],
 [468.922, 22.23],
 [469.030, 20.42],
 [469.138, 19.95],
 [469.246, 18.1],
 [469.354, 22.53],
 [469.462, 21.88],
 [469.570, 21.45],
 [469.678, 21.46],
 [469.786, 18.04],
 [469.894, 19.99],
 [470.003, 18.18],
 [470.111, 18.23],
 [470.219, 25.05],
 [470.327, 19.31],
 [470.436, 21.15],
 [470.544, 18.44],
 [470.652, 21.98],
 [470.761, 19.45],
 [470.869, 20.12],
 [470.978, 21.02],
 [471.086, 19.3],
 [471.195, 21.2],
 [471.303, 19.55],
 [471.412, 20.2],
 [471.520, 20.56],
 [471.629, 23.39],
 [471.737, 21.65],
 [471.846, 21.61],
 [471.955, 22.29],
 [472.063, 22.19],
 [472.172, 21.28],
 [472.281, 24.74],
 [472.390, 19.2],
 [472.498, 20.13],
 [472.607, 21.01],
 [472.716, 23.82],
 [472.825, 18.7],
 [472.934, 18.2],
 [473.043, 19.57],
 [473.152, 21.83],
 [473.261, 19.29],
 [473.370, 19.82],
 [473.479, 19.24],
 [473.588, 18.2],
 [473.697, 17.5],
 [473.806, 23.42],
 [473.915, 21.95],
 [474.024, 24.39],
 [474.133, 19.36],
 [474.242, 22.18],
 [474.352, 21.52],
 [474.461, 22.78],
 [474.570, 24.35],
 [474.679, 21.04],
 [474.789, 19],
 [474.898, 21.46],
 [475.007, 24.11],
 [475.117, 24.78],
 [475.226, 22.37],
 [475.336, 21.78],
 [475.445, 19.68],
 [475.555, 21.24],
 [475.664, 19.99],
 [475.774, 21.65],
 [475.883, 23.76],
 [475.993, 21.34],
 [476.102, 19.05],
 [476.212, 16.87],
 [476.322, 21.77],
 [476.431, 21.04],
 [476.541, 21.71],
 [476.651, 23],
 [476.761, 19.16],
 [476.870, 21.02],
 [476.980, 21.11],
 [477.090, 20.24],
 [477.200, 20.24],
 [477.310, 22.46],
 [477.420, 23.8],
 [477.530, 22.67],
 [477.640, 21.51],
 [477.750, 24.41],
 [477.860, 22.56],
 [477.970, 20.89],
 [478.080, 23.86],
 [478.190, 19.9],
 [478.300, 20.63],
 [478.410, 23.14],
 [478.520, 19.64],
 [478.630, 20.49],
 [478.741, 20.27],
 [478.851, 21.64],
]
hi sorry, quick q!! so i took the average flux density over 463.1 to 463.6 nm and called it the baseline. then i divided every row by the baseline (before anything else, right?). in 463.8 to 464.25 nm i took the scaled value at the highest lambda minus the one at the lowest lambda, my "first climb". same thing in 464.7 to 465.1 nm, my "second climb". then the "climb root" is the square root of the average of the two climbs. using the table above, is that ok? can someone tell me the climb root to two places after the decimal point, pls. 0.21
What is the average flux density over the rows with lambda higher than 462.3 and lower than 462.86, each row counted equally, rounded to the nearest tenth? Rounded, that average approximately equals 23.0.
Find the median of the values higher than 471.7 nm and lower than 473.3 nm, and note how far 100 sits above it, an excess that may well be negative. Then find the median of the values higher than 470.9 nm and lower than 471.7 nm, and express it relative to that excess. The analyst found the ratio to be 0.261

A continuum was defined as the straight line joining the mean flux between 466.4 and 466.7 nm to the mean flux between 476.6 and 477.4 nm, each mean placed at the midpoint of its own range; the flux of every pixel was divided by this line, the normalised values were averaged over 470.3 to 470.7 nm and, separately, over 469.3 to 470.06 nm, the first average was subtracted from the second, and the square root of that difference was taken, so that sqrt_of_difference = 0.14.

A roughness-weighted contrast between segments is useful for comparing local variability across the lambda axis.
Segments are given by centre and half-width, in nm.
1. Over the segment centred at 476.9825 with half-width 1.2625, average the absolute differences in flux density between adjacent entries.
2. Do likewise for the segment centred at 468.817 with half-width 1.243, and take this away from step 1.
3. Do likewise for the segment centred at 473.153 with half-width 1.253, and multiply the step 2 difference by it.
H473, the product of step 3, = 0.23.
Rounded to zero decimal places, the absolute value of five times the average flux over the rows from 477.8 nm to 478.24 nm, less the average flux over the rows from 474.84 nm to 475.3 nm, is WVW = 86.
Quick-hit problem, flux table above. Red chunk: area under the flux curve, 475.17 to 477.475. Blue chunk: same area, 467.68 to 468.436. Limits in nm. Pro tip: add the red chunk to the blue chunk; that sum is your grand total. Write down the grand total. 65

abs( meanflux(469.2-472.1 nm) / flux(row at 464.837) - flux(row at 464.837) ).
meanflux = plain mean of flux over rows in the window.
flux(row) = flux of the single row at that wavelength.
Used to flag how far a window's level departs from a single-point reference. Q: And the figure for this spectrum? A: 17.8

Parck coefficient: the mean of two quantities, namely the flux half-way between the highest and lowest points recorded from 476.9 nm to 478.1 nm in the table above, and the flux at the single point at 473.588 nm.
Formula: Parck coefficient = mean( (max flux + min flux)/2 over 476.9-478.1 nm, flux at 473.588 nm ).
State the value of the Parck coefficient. 20.26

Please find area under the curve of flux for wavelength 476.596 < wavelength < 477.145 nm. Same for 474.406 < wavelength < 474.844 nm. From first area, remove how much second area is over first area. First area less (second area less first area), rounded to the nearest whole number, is 13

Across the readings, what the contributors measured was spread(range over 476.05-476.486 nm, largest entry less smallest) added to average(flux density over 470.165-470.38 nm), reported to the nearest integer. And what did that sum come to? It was 27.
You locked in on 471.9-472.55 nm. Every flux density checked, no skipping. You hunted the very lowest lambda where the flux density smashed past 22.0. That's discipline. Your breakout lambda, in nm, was 471.955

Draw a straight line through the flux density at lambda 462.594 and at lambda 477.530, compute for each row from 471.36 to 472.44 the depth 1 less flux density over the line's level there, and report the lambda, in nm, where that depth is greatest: 472.390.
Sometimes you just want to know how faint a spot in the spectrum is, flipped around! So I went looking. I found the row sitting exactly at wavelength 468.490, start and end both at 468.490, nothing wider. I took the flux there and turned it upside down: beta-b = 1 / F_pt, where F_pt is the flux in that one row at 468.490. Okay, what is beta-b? 0.047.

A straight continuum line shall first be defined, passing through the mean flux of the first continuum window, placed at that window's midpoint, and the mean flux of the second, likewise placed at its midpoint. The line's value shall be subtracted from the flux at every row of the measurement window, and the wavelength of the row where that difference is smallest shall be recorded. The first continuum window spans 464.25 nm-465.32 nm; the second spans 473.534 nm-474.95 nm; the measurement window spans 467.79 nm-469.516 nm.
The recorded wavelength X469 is 469.246 nm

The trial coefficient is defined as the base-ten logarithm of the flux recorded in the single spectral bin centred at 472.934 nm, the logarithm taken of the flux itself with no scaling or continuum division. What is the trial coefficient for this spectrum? 1.26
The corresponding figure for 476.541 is 1.34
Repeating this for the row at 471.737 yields 1.34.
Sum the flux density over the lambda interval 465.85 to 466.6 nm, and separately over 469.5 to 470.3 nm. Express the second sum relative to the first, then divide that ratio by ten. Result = 0.095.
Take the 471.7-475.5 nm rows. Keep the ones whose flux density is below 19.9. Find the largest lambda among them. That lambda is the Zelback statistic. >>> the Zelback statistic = 475.445 nm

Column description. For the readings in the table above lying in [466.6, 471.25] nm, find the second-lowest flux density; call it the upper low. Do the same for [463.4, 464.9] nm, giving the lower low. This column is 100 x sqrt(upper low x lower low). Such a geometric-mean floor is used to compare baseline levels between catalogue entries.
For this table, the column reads 1804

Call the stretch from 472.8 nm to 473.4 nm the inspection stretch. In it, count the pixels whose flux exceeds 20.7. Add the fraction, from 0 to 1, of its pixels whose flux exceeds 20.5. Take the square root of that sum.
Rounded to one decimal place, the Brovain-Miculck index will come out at 1.1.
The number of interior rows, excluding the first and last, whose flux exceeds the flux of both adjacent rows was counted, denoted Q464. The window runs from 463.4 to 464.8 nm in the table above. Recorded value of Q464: 3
